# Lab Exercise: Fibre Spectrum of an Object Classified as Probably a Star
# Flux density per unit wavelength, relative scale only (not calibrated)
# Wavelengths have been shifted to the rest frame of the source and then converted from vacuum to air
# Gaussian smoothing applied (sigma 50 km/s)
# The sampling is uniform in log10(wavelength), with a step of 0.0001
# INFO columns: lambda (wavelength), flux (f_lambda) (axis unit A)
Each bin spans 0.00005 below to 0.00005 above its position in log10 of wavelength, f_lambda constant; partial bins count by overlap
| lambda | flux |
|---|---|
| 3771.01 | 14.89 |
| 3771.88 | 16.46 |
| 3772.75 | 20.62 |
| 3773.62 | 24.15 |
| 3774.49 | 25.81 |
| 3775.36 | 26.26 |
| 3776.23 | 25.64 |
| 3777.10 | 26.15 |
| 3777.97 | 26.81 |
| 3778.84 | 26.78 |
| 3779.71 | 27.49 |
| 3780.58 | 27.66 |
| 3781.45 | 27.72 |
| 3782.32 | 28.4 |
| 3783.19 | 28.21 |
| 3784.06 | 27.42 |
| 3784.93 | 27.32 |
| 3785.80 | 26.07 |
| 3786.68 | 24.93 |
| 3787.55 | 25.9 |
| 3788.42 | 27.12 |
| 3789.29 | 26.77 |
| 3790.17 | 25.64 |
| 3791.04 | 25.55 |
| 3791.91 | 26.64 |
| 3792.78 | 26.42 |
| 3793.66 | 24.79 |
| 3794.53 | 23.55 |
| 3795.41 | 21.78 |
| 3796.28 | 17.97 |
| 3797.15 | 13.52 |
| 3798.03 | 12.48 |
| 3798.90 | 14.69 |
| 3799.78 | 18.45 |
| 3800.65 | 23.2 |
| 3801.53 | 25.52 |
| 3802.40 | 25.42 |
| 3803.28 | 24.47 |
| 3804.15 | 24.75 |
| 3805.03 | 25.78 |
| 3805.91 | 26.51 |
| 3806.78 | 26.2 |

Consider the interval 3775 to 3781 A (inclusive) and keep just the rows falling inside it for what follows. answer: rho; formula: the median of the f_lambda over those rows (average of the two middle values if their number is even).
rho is 26.8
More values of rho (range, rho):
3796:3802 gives 18.0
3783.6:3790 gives 26.8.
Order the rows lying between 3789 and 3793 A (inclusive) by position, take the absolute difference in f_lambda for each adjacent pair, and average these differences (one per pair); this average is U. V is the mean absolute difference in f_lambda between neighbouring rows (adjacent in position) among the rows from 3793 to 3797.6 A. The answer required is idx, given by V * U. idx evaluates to 1.8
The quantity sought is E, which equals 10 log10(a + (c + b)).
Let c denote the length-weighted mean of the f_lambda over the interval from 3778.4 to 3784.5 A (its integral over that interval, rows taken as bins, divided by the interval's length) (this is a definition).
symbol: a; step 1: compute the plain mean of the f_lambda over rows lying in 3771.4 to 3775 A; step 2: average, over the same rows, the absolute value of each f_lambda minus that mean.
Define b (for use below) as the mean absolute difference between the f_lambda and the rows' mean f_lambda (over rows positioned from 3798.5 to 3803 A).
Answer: 15.4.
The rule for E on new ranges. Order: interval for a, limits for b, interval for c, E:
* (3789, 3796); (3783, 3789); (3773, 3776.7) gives 14.4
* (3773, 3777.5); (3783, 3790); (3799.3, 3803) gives 13.9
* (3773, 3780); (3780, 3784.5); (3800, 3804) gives 14.0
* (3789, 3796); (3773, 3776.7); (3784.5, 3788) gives 14.5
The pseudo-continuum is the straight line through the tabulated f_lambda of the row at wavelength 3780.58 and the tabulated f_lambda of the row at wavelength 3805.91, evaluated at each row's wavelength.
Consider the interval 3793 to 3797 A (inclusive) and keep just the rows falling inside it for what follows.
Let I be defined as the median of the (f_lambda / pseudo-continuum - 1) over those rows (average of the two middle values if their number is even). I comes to -0.16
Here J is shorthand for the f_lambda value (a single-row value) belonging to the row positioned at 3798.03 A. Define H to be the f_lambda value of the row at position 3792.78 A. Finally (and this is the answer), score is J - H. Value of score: -13.9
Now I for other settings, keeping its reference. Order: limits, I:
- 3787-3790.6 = -0.04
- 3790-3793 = -0.04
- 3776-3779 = -0.05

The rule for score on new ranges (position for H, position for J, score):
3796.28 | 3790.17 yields 7.7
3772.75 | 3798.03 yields -8.1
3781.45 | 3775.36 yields -1.5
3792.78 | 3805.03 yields -0.6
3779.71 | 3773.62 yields -3.3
